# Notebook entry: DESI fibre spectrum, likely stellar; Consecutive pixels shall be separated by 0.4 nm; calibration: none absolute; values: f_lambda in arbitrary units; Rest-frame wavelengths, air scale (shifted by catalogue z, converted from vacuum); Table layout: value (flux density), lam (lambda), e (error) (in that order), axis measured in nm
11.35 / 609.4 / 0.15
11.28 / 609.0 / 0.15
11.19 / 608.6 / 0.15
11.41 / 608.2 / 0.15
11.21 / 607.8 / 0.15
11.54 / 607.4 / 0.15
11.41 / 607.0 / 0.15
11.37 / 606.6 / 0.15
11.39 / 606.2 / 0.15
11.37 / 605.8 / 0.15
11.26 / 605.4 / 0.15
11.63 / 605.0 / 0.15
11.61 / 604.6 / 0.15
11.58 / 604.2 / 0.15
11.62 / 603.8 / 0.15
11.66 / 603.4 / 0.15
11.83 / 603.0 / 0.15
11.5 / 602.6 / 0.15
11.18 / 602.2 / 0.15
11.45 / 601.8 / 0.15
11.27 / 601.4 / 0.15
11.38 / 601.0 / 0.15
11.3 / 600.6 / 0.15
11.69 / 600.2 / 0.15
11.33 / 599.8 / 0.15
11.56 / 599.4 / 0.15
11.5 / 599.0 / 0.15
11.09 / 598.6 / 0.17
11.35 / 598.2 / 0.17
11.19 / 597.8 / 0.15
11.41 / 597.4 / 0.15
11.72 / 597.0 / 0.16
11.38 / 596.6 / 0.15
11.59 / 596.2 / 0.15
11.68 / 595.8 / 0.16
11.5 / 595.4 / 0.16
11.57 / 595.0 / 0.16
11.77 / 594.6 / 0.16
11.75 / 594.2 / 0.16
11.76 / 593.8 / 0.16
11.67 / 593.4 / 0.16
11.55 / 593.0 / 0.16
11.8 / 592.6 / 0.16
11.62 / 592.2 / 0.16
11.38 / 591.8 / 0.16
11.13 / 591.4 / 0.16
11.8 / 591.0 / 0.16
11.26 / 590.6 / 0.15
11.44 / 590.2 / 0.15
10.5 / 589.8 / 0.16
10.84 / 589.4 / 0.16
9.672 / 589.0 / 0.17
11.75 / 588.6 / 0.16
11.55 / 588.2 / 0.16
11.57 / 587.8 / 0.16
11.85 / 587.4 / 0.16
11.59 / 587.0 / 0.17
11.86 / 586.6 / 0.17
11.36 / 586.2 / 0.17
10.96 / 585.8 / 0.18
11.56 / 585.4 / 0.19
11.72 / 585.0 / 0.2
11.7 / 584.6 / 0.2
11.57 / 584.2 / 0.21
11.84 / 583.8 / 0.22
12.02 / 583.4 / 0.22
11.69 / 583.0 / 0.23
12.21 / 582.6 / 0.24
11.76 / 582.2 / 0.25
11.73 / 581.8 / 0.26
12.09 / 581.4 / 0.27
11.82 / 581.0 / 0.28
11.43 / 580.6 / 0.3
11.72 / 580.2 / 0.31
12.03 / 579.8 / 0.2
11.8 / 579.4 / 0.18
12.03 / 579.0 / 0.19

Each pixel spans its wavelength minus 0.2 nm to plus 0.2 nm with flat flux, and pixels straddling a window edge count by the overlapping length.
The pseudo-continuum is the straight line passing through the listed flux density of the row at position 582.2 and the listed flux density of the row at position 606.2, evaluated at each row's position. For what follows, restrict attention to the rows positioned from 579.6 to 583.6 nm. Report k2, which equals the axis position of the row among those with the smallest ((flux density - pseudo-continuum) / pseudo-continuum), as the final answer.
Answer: 580.6 nm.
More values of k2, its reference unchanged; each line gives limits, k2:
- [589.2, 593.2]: 589.8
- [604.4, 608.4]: 607.8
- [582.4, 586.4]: 585.8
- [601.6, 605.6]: 602.2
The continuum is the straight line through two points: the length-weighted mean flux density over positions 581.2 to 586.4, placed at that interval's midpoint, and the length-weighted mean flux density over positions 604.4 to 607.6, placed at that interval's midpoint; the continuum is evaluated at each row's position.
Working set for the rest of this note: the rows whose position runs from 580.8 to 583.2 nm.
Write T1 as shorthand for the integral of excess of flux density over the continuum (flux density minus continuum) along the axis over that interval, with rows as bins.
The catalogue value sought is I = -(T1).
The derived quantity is -0.37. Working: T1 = 0.4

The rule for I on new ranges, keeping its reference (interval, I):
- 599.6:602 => 0.25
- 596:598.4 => 0.27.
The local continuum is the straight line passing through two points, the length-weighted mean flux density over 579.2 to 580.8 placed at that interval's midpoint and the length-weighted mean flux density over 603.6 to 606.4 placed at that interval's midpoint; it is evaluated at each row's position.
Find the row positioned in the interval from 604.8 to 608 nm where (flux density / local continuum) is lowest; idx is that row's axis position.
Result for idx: 607.8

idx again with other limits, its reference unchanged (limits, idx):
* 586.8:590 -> 589.0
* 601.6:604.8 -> 602.2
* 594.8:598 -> 597.8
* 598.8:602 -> 601.4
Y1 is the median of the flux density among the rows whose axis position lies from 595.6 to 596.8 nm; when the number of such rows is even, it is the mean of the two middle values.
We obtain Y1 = 11.6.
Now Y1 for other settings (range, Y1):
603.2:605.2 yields 11.6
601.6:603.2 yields 11.5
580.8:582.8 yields 11.8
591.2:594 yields 11.6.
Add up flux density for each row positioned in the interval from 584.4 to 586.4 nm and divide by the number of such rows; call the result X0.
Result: 11.46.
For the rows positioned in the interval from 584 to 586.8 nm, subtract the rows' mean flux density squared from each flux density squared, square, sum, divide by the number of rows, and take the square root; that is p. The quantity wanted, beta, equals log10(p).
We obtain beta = 0.80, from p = 6.3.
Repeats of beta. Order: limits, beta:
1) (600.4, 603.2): 0.66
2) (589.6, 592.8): 0.95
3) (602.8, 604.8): 0.32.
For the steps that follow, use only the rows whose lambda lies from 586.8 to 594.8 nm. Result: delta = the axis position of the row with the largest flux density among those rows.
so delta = 587.4 nm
